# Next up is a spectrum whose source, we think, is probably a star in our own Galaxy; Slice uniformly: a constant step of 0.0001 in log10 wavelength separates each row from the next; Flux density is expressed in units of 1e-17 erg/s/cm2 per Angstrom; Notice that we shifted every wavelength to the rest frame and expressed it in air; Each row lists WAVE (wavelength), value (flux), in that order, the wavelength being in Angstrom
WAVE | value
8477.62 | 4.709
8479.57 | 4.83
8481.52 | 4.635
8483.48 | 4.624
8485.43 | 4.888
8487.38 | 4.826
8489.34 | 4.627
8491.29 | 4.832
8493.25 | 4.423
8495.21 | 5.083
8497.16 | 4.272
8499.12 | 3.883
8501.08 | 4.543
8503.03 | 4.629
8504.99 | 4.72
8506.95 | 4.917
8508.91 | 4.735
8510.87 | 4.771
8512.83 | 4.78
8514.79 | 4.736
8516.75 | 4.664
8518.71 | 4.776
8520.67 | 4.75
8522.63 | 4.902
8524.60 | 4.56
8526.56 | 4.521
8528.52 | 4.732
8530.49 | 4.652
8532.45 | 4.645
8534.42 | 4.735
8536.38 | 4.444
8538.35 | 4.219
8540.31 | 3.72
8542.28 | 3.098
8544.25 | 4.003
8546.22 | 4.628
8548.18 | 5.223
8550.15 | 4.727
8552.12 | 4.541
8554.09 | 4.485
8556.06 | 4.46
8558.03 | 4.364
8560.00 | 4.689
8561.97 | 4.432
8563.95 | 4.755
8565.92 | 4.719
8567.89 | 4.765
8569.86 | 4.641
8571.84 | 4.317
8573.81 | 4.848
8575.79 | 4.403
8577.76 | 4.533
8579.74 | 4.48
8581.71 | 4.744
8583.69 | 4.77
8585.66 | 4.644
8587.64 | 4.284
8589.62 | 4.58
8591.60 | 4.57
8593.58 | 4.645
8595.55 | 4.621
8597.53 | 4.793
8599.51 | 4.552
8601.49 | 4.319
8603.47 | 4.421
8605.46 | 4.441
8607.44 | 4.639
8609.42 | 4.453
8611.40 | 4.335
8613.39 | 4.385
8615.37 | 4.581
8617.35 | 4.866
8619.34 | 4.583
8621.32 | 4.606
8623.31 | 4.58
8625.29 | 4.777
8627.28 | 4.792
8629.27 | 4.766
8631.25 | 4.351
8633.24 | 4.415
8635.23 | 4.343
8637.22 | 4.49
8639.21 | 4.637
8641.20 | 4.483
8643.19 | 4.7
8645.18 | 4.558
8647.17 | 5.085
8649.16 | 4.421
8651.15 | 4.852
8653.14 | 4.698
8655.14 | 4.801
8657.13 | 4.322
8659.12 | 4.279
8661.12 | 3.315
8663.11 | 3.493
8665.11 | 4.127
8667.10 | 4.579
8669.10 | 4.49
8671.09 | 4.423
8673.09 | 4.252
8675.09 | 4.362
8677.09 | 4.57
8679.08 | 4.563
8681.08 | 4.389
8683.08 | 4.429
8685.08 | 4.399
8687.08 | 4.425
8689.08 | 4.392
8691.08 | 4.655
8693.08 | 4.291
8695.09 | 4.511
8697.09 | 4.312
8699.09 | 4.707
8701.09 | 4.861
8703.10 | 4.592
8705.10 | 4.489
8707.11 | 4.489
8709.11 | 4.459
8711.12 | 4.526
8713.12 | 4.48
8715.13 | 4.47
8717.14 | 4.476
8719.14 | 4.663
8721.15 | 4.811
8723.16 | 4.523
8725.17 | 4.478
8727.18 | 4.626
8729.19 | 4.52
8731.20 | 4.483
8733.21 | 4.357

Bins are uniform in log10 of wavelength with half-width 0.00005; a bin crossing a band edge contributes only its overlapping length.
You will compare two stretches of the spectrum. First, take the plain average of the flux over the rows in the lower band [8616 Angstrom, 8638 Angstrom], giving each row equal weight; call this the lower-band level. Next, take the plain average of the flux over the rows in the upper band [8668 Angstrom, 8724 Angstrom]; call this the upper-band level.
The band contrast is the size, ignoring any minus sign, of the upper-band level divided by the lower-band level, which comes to 0.98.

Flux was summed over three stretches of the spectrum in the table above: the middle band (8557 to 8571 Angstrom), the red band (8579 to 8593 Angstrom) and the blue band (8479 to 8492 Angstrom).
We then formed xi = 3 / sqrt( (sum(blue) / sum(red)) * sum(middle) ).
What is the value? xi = 0.518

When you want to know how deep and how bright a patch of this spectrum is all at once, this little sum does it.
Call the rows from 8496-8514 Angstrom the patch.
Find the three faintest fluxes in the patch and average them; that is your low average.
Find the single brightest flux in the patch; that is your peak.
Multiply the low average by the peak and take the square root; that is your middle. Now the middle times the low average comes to 19.3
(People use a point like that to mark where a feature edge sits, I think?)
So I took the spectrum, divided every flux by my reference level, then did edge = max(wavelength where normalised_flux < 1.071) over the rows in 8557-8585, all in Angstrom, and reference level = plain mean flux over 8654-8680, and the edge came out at 8579.74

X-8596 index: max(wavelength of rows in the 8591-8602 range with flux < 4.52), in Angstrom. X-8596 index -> 8601.49 Angstrom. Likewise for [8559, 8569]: 8561.97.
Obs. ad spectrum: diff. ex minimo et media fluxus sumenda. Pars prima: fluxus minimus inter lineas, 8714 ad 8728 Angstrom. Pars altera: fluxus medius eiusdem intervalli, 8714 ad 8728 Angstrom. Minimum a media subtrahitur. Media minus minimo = 0.11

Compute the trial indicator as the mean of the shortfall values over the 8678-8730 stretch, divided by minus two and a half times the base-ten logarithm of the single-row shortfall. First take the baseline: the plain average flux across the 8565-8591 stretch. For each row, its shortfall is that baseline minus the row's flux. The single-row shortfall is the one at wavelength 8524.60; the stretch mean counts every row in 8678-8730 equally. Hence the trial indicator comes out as 0.02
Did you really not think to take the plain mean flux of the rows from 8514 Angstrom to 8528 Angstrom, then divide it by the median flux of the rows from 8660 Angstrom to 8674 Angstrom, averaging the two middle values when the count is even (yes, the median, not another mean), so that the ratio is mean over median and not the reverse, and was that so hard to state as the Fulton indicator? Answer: 1.11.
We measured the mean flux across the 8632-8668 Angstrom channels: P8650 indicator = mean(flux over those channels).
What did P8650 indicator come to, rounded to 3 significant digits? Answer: 4.42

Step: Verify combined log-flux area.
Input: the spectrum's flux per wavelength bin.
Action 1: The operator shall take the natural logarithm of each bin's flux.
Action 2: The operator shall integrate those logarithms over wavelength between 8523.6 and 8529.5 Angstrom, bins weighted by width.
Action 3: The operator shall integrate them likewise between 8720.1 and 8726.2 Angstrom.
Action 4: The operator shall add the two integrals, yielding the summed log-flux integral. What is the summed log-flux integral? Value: 18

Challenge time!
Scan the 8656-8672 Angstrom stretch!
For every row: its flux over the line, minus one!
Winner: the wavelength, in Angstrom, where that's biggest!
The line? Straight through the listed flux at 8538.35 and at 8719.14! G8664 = 8667.10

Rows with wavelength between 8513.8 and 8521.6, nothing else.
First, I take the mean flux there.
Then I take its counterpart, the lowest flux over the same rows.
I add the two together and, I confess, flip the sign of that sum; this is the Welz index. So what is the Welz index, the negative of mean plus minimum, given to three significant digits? -9.40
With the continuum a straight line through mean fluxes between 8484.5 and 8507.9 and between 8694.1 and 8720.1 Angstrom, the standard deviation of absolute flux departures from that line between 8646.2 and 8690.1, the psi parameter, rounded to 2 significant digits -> 0.31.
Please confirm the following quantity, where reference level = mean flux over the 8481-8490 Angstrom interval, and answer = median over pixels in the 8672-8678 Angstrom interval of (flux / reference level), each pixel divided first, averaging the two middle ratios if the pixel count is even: 0.92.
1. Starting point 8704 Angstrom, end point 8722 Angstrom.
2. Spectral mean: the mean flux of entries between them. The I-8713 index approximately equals 4.54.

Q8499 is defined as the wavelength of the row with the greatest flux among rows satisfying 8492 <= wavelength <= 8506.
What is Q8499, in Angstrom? 8495.21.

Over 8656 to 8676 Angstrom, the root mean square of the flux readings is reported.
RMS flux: 4.18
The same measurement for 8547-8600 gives 4.62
